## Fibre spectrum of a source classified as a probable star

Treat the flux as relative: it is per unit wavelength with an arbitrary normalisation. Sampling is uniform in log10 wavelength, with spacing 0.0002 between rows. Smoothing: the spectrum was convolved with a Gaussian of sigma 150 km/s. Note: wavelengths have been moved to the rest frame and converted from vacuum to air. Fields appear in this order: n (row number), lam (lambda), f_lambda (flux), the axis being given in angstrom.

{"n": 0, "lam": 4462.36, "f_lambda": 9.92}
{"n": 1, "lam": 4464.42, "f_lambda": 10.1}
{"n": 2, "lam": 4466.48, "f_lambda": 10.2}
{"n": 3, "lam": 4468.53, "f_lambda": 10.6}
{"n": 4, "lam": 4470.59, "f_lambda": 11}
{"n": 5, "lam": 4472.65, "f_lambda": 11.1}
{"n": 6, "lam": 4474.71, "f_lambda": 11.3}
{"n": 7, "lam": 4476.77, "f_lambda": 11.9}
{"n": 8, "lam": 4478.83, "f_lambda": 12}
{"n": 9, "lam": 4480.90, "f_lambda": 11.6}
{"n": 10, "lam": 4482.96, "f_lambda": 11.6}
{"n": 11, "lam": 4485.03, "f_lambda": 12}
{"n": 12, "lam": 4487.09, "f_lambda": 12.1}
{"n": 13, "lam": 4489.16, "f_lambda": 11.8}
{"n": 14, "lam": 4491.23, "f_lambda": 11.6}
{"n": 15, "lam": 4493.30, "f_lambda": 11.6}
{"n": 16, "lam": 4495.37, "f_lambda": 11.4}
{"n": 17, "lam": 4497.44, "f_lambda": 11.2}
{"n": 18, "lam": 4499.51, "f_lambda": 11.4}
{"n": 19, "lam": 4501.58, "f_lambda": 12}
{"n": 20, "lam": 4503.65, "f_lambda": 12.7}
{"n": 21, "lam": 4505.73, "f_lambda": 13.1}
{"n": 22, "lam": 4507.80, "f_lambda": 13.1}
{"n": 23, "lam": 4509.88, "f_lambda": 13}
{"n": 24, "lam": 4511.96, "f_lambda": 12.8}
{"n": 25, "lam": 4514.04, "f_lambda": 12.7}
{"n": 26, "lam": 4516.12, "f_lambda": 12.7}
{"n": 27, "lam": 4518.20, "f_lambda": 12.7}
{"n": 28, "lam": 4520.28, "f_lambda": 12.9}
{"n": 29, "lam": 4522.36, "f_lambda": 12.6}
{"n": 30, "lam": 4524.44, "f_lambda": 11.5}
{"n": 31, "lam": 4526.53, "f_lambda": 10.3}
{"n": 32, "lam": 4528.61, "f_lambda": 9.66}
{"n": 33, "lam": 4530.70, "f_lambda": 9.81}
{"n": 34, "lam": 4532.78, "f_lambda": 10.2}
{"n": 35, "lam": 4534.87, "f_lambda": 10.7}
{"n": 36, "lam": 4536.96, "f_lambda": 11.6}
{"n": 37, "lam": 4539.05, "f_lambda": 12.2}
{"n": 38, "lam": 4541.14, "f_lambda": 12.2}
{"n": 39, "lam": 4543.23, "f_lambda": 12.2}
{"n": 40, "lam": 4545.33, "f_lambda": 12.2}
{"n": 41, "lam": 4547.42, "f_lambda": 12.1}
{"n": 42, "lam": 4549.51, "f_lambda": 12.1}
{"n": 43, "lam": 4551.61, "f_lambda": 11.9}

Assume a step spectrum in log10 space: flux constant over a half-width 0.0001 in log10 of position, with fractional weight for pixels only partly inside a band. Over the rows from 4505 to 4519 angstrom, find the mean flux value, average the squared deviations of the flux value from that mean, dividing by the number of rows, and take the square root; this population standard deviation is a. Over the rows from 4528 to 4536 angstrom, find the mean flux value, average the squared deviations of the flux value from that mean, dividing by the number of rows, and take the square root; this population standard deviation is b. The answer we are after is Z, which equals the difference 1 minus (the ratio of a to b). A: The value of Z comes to 0.6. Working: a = 0.2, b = 0.40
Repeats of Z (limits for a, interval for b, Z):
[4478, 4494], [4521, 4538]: 0.8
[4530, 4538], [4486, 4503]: -1.3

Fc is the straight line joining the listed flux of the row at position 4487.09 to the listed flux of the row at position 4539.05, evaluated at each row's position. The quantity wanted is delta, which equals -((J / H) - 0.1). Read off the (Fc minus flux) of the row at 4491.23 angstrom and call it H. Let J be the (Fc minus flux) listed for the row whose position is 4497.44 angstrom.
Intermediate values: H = 0.51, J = 0.9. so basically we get -1.7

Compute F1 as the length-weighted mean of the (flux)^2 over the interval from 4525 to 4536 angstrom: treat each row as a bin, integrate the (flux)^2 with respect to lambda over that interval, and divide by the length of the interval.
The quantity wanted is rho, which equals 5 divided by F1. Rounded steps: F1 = 104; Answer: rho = 0.0479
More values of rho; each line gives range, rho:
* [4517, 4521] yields 0.0306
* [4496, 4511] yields 0.0327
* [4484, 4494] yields 0.0357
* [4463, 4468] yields 0.0483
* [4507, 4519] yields 0.0304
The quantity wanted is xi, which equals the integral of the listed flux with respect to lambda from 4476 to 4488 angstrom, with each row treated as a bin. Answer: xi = 142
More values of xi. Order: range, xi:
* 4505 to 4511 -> 78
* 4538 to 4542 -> 49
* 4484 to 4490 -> 72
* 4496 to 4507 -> 133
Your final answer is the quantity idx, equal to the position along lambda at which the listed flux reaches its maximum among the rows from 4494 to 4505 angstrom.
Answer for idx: 4503.65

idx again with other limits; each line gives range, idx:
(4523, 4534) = 4524.44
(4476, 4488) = 4487.09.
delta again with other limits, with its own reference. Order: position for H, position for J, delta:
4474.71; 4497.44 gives -1.1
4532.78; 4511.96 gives 0.4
